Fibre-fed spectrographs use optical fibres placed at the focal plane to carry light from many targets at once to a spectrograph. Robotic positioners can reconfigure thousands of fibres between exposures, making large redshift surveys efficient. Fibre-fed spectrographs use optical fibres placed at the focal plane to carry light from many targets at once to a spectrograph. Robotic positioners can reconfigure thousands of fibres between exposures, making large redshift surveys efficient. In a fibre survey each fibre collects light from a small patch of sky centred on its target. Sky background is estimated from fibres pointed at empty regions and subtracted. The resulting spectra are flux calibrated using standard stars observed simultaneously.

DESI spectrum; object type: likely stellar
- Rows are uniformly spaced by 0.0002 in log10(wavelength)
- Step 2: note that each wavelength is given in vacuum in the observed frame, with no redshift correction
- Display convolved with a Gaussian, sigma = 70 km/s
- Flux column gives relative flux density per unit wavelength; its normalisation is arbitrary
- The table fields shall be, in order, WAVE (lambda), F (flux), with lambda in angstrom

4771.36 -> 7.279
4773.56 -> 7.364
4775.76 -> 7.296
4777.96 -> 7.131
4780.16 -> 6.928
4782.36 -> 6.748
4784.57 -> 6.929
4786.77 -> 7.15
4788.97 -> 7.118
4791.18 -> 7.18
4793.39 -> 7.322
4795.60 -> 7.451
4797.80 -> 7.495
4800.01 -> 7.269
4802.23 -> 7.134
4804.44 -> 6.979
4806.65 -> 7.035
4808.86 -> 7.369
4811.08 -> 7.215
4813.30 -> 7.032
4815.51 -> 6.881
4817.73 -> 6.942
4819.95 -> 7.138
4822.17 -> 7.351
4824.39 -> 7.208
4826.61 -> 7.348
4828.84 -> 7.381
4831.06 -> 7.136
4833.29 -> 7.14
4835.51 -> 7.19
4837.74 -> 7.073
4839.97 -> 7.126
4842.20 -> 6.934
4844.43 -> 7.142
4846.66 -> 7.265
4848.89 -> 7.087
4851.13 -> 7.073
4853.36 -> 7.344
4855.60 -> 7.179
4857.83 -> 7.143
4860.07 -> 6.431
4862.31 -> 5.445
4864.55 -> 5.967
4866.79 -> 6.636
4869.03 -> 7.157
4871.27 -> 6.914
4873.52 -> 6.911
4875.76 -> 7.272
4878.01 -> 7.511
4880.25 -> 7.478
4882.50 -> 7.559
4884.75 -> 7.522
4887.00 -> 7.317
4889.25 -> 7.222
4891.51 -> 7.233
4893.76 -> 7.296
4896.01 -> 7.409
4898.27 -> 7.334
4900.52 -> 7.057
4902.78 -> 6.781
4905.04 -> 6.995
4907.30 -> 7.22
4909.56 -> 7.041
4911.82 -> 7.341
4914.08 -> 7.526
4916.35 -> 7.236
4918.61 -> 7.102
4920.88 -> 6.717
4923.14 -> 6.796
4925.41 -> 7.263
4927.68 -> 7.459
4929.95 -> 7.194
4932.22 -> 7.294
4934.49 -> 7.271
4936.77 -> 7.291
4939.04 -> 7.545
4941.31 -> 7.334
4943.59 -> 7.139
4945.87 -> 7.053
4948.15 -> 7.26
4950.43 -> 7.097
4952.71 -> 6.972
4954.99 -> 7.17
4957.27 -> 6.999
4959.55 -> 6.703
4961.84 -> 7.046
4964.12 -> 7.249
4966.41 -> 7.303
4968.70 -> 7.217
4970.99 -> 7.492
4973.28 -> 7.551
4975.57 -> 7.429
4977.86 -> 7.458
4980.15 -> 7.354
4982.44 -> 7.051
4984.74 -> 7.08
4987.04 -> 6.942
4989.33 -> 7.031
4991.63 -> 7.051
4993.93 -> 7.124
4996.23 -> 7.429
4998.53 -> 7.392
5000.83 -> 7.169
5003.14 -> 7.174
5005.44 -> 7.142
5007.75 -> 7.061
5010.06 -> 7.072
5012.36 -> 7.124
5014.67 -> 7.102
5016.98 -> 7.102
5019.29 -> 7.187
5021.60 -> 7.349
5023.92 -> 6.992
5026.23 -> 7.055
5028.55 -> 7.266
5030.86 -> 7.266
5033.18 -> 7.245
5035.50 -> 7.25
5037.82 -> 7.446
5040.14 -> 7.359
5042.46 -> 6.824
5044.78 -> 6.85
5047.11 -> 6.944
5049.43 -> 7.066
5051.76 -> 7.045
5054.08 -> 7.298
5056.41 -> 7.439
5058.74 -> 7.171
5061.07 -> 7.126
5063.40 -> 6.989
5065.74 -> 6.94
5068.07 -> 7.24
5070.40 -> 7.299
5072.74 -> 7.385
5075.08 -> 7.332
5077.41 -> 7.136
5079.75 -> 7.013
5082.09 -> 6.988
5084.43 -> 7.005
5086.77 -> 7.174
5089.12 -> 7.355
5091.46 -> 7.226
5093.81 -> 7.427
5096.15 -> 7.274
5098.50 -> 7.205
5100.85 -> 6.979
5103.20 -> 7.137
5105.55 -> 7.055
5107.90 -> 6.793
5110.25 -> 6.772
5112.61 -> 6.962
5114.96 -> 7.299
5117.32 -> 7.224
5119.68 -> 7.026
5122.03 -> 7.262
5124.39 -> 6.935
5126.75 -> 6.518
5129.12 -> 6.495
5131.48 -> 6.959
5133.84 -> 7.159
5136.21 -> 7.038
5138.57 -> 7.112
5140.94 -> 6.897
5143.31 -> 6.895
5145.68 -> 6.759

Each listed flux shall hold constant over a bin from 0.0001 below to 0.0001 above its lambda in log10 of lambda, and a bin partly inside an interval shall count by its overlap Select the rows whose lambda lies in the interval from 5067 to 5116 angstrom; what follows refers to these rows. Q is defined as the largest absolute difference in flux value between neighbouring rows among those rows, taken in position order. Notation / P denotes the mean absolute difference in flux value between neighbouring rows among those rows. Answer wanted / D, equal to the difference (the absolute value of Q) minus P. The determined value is 0.20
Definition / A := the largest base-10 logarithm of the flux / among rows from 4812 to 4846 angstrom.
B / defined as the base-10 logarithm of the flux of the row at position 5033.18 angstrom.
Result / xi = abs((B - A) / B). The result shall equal 0.009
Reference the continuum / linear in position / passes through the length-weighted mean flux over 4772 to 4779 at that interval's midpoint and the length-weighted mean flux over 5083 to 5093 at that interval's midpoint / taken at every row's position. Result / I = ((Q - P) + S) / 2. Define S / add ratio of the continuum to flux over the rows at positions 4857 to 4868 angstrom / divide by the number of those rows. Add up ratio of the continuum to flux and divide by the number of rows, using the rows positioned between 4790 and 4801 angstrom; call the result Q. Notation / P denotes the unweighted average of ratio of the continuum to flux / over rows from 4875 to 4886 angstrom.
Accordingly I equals 0.587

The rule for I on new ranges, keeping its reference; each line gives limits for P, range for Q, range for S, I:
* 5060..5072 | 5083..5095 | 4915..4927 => 0.507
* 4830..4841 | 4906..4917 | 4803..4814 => 0.498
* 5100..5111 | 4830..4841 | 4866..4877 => 0.510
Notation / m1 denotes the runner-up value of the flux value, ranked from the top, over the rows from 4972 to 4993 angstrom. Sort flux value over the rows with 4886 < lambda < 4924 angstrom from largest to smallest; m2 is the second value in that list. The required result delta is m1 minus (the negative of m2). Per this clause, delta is 14.9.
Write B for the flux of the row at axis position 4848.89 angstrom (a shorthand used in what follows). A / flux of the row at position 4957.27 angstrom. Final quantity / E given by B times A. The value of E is 49.6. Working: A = 6.999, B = 7.087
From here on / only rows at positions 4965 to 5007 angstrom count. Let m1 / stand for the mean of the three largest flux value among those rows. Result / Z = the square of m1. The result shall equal 56.3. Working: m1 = 7.500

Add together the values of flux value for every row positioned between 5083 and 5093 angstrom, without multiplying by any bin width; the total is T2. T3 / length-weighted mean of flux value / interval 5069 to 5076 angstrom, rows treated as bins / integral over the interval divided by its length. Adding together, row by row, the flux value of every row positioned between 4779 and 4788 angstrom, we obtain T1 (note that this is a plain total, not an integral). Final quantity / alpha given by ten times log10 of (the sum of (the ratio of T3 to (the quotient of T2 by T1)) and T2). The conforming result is 15.5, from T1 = 28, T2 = 29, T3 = 7.33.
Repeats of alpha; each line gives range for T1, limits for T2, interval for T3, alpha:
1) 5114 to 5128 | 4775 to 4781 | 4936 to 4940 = 15.6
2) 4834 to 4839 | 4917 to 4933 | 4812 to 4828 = 17.1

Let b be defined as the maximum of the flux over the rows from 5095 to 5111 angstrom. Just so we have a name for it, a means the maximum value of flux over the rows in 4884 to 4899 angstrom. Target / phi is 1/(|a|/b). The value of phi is 0.97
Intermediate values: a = 7.522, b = 7.274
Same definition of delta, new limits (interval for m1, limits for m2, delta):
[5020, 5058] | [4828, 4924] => 15.0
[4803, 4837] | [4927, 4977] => 14.9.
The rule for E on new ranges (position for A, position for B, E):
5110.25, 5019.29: 48.7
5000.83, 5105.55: 50.6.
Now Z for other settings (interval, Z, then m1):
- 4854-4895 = 56.7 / 7.531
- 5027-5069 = 55.0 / 7.415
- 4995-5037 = 54.6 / 7.390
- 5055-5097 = 55.0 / 7.417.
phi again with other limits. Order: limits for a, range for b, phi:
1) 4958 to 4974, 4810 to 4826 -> 0.97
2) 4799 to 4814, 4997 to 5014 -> 1.00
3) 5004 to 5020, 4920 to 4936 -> 1.04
